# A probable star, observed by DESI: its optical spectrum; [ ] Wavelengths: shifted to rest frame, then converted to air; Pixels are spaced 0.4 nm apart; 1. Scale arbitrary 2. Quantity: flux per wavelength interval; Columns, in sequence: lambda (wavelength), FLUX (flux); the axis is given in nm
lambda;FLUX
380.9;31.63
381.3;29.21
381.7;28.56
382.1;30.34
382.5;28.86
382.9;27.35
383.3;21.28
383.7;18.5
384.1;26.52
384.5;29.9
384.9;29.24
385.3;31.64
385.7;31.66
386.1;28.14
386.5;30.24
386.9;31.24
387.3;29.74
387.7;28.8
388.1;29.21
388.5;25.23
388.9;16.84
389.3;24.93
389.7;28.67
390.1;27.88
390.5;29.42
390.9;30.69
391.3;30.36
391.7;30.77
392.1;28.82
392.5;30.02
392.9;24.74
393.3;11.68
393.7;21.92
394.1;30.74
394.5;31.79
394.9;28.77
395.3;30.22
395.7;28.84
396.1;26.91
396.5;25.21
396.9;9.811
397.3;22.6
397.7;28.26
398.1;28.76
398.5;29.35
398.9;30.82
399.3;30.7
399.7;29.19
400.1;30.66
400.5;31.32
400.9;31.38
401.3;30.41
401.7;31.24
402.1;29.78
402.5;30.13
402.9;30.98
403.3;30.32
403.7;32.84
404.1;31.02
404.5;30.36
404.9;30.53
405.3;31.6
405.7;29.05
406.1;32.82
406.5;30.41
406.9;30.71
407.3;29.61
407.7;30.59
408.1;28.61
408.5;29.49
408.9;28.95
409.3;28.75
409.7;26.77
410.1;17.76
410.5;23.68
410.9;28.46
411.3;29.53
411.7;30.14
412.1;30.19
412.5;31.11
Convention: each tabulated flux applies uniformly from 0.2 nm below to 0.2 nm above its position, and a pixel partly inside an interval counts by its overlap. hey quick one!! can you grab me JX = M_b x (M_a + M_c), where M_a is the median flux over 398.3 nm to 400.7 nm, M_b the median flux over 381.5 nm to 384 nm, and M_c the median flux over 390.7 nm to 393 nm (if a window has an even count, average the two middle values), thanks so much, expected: 1702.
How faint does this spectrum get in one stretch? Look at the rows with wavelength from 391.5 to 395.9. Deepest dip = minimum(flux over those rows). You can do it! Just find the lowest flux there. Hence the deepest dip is 11.68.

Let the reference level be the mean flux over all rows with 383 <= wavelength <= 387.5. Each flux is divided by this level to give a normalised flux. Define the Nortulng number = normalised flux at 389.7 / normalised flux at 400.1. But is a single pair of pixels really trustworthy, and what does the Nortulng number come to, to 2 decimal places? 0.94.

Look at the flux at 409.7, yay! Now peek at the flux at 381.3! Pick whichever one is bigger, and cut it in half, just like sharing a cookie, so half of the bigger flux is 14.6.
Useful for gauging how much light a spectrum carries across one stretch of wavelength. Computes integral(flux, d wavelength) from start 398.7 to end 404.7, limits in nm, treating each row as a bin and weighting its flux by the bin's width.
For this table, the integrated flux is 184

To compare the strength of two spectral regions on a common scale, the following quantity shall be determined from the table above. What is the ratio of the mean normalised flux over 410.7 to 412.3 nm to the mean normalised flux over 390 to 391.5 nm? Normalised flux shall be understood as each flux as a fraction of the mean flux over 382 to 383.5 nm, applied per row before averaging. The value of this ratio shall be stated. 1.00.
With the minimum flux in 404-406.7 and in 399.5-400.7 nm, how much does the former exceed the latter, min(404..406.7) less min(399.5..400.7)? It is -0.1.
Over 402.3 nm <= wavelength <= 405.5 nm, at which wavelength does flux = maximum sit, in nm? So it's 403.7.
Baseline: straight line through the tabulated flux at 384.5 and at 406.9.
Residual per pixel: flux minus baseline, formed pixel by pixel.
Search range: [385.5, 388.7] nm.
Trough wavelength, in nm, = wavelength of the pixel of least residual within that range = 388.5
